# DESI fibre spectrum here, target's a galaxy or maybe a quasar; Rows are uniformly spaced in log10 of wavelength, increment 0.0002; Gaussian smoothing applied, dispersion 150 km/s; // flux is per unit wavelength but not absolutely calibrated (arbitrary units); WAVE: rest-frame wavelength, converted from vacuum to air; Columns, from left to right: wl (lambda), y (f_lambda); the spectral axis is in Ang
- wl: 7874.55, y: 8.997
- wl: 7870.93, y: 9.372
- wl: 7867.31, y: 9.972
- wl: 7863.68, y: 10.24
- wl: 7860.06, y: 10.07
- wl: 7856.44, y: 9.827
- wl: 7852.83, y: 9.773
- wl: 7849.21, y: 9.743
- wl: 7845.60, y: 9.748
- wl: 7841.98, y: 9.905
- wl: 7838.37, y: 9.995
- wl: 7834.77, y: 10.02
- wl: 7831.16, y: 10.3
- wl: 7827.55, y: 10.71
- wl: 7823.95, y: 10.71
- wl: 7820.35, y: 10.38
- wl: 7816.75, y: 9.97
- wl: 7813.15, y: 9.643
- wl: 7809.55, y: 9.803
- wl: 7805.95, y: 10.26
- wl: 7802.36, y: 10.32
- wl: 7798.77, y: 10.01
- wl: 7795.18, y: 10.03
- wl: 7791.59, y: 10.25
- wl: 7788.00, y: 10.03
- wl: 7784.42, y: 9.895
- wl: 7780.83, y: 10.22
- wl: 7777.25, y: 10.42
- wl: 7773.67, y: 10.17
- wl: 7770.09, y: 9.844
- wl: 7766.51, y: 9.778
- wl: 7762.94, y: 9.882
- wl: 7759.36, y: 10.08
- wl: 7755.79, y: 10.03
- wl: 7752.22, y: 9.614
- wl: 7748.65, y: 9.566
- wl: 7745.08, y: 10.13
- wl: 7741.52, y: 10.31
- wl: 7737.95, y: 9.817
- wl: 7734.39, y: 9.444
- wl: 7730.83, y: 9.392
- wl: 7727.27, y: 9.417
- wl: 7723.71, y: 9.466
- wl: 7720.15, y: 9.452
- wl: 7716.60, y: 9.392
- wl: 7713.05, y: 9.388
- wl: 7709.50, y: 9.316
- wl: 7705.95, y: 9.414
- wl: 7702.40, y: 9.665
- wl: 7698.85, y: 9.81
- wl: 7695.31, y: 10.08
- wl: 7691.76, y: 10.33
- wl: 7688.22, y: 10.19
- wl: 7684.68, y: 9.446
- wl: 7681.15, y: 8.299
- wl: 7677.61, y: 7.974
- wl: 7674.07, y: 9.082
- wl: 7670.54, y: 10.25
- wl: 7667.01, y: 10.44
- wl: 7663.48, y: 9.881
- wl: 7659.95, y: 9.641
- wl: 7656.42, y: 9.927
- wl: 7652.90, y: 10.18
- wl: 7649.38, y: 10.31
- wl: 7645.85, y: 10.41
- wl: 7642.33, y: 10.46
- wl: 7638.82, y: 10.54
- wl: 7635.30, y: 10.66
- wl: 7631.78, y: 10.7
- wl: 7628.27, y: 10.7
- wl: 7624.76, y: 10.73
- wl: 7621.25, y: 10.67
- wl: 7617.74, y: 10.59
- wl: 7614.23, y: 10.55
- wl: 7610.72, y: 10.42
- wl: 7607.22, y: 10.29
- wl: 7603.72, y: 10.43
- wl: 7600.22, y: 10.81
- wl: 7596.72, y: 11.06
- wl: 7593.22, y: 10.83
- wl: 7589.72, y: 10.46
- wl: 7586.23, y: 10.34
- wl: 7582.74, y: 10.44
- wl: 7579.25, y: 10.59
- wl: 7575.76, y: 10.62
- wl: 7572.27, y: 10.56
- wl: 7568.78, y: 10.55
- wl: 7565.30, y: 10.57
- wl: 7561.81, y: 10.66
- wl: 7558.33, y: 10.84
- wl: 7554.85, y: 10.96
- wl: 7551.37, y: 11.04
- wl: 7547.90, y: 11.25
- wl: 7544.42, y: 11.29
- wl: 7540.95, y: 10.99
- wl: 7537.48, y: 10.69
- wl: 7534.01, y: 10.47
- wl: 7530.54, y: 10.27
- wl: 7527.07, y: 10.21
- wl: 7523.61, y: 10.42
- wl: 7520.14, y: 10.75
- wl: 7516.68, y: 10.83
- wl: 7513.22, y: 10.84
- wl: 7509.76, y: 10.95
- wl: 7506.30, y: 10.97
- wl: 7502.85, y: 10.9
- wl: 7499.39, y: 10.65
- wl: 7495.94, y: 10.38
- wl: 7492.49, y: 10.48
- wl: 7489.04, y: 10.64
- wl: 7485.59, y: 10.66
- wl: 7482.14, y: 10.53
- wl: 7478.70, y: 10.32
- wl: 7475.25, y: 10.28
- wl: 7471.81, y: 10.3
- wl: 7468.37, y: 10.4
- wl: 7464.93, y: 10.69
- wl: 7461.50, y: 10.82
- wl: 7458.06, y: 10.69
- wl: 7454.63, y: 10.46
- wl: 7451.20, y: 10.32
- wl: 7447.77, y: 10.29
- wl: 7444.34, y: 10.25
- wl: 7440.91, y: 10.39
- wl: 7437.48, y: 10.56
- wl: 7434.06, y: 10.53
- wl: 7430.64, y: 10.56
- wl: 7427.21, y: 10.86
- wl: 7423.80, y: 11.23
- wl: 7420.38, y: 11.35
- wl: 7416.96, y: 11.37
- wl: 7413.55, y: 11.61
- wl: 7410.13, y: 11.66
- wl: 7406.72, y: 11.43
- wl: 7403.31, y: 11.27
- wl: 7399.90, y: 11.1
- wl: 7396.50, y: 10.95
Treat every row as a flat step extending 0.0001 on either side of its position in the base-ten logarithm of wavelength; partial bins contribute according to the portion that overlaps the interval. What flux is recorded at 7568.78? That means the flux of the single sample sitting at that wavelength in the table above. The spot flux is 10.55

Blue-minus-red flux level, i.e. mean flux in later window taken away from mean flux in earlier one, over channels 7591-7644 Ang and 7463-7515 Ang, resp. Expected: -0.03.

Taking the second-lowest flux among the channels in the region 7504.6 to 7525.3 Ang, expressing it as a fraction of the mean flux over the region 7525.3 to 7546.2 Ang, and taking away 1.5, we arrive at -0.49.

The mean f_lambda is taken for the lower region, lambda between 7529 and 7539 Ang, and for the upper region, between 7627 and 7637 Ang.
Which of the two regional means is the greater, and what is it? 10.7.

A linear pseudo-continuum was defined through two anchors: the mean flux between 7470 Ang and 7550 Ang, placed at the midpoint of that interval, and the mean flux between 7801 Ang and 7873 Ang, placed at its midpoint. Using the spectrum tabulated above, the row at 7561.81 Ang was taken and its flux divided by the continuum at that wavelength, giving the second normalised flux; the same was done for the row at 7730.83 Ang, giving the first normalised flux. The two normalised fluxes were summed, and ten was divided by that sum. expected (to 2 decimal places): 5.19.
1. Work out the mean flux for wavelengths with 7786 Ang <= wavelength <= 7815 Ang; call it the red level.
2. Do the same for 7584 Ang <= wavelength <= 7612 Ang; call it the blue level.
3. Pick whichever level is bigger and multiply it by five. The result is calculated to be 53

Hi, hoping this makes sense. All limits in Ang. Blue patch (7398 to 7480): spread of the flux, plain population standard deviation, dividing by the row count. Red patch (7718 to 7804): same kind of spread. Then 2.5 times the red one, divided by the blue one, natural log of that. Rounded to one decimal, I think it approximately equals 0.5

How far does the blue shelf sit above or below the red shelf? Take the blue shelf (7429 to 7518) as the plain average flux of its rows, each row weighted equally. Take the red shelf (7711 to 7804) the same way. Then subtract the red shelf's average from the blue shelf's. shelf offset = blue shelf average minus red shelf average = 0.71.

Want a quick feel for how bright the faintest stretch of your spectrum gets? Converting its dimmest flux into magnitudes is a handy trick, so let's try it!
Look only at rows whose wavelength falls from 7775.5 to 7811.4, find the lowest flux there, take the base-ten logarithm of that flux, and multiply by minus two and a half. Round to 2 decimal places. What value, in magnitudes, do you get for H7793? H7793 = -2.48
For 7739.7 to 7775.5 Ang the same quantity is -2.45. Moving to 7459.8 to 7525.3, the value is -2.53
